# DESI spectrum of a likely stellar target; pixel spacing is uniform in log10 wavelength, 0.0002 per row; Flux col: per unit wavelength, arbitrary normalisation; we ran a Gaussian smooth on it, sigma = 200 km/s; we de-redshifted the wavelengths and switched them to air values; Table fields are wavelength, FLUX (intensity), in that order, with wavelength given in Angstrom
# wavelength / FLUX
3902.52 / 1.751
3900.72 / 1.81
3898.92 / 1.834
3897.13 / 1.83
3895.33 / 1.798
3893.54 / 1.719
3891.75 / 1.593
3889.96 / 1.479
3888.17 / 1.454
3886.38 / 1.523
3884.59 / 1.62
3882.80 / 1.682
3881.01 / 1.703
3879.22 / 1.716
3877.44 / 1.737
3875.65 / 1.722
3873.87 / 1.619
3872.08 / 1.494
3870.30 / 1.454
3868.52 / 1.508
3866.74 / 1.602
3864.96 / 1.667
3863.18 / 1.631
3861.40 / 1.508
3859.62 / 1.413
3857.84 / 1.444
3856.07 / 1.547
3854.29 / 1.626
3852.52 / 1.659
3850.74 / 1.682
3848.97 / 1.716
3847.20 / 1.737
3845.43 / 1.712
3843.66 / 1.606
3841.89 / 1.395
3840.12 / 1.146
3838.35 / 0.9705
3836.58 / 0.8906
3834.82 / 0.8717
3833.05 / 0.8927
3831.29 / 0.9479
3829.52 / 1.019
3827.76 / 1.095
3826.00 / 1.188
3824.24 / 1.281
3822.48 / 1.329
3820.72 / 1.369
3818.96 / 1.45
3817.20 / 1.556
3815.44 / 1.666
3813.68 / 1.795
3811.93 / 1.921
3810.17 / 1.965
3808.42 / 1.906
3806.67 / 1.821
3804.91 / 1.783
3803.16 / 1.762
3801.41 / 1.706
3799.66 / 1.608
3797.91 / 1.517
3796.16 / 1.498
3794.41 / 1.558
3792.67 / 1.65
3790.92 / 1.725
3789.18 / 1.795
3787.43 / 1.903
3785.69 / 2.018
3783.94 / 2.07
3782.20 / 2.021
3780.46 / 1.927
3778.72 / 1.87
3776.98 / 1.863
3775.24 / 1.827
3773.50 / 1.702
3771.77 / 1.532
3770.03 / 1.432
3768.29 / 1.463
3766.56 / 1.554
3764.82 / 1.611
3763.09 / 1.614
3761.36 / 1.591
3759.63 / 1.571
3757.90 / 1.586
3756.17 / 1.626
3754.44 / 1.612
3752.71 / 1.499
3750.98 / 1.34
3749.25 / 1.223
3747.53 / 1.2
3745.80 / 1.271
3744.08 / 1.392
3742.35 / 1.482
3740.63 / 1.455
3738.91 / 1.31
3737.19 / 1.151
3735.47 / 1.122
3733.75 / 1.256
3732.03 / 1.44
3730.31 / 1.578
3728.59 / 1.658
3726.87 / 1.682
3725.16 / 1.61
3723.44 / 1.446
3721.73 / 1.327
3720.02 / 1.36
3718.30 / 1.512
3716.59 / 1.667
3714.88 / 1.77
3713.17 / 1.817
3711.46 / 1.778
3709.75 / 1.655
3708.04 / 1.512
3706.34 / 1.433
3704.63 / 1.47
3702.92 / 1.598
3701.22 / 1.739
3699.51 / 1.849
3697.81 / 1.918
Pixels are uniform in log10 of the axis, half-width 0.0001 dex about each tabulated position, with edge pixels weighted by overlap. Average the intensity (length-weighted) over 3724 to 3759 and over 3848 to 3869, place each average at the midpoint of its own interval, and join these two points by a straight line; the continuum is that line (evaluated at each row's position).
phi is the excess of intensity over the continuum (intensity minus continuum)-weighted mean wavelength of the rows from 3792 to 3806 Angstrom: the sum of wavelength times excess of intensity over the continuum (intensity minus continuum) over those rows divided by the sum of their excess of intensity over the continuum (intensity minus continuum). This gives 3800.8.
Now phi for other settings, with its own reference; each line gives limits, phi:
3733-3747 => 3737.6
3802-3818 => 3809.2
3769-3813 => 3791.0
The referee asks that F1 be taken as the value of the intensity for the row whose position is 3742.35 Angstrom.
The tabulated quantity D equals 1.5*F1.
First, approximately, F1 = 1.482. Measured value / 2.22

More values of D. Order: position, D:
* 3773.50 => 2.55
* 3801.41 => 2.56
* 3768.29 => 2.19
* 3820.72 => 2.05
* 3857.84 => 2.17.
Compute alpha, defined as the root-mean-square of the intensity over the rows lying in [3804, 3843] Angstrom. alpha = 1.42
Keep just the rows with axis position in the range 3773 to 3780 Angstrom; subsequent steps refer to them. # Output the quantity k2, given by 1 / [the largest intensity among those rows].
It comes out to 0.53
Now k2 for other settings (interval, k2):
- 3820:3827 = 0.73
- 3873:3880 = 0.58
